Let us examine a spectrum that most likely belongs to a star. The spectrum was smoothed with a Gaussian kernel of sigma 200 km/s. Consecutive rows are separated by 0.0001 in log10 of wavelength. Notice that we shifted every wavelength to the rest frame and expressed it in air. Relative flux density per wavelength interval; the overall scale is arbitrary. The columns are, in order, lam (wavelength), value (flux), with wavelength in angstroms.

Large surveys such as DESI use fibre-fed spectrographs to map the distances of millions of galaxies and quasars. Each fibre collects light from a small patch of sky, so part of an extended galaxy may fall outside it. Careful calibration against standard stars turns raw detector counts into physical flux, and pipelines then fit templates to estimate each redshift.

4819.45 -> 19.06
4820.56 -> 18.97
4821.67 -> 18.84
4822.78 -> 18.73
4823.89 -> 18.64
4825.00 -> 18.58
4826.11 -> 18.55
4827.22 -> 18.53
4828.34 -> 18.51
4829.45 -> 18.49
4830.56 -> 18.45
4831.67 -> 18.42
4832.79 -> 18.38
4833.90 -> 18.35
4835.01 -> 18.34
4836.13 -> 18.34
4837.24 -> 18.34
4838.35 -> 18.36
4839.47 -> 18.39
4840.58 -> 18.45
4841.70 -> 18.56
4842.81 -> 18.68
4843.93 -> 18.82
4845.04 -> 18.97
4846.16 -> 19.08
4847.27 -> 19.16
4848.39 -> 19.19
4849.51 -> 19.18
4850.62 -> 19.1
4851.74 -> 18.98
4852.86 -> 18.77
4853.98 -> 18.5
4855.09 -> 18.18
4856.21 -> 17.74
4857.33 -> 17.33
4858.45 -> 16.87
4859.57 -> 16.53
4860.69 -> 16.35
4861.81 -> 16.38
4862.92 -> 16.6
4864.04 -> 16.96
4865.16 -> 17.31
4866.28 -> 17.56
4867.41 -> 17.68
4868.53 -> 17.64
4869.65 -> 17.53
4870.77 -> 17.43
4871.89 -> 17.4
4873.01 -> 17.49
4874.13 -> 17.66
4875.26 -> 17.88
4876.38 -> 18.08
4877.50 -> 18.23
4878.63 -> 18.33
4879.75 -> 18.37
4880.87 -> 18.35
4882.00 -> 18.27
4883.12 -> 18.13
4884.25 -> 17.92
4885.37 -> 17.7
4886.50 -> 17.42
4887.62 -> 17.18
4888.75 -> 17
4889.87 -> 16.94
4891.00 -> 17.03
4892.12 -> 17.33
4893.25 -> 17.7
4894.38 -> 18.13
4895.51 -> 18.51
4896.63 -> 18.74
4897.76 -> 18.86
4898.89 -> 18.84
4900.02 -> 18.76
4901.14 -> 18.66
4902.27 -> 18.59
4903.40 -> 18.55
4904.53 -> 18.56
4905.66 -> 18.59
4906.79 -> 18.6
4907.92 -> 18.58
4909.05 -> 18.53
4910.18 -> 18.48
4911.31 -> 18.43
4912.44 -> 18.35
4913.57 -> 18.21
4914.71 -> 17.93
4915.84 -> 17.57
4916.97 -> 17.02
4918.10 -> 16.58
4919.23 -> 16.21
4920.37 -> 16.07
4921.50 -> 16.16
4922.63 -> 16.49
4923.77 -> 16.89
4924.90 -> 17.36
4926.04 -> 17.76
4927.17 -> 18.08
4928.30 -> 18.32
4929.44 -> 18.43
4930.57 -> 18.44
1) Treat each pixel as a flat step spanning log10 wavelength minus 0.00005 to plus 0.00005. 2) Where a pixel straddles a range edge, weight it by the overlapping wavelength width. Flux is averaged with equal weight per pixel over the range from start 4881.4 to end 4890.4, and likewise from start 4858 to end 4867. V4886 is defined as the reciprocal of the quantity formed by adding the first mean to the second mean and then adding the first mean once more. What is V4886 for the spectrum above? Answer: 0.0192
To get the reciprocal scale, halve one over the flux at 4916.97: 0.029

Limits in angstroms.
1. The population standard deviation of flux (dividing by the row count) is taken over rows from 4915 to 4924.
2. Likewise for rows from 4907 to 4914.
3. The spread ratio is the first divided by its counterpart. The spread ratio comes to 3.9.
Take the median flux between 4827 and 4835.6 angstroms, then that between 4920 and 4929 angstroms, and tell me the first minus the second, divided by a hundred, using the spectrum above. 0.013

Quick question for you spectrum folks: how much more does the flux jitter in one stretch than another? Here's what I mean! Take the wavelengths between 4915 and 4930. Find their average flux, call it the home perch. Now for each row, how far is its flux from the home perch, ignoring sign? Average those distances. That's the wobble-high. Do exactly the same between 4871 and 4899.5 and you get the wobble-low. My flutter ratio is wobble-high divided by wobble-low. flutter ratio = 1.5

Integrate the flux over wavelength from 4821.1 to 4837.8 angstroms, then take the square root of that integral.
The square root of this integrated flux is 17.6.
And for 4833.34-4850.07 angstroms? 17.7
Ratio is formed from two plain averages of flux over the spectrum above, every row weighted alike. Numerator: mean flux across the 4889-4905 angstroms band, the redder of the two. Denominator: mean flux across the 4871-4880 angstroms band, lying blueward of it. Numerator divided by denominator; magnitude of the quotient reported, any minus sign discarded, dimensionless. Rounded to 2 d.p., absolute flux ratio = 1.02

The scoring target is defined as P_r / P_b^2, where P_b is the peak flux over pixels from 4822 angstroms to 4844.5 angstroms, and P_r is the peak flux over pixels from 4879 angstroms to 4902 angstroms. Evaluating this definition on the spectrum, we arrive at 0.0532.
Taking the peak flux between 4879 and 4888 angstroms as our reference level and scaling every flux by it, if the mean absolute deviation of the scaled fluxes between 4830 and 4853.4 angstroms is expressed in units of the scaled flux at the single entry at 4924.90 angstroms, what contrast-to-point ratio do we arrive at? 0.017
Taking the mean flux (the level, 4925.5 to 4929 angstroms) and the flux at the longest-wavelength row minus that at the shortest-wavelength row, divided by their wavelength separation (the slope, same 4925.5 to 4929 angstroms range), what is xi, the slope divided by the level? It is 0.014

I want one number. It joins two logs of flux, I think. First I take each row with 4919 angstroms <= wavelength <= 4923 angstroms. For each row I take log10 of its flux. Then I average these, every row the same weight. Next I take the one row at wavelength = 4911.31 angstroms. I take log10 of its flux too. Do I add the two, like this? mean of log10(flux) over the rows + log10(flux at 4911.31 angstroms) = 2.48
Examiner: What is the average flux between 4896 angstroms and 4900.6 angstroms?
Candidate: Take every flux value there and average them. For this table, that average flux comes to 18.8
